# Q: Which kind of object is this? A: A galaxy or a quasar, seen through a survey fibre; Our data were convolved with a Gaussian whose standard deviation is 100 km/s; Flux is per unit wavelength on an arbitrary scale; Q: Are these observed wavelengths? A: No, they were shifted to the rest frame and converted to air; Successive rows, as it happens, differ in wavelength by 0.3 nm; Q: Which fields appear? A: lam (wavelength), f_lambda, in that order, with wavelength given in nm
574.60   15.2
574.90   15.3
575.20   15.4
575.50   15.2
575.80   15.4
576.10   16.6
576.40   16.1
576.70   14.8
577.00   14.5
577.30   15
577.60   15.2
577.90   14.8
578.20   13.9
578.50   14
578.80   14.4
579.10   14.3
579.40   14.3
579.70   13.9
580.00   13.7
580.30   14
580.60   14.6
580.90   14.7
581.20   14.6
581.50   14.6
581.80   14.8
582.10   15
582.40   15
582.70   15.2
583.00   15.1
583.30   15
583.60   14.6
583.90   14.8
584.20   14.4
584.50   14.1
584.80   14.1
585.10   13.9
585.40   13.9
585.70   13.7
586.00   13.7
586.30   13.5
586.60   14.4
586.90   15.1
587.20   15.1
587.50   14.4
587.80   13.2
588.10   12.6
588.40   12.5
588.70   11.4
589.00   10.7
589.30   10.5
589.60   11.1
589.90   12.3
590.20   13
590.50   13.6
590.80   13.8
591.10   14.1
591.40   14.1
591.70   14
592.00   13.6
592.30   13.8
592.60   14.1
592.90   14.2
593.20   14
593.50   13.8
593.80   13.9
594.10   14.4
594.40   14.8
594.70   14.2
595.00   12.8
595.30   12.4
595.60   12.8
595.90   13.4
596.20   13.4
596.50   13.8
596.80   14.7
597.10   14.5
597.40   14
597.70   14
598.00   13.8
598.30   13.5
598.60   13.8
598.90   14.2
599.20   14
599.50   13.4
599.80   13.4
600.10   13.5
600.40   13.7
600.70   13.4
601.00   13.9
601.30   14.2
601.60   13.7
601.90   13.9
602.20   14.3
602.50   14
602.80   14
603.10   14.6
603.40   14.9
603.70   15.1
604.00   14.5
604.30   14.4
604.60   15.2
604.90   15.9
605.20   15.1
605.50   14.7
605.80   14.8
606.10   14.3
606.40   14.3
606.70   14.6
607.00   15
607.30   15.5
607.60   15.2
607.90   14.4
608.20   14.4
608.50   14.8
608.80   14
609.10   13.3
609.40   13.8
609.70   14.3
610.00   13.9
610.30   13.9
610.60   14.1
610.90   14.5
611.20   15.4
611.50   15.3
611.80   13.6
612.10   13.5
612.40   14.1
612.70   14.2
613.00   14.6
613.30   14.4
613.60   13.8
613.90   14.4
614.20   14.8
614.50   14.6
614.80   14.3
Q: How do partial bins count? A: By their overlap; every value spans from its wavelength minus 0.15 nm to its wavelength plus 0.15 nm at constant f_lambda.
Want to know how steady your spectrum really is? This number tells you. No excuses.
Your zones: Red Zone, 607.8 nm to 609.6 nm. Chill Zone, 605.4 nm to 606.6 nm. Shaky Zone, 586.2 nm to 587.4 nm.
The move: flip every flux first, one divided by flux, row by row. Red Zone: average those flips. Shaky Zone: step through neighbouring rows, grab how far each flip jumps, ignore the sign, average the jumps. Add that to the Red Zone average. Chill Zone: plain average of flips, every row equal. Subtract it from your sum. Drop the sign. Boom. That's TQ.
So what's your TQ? 0.0047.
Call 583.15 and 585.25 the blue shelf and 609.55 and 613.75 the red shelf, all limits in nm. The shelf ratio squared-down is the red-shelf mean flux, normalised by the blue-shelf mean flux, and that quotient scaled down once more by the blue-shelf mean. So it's 0.069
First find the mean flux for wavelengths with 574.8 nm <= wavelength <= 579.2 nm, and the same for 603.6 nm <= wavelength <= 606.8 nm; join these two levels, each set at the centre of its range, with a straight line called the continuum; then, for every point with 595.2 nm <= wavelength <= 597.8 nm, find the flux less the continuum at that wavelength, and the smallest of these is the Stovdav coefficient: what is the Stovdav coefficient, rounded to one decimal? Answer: -2.5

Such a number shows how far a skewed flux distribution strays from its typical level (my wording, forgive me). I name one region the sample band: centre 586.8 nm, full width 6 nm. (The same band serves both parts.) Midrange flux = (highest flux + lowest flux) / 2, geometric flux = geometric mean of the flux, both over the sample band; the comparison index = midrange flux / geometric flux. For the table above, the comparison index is 0.96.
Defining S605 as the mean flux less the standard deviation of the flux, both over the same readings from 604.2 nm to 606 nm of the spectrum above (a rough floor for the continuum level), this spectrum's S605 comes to 14.5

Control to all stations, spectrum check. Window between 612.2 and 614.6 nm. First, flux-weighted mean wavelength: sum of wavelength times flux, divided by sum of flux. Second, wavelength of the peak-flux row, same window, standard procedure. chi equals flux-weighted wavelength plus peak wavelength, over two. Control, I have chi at 613.83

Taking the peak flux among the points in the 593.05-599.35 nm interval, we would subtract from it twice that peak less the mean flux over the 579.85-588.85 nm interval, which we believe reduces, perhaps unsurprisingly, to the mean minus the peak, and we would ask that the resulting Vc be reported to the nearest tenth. -0.6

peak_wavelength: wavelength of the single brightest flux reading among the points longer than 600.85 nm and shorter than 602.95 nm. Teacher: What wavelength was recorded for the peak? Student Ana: 602.20 nm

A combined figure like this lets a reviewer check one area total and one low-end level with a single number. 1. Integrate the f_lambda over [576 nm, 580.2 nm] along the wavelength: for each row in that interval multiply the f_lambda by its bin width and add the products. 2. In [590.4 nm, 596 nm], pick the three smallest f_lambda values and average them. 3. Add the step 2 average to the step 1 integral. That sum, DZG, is 74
